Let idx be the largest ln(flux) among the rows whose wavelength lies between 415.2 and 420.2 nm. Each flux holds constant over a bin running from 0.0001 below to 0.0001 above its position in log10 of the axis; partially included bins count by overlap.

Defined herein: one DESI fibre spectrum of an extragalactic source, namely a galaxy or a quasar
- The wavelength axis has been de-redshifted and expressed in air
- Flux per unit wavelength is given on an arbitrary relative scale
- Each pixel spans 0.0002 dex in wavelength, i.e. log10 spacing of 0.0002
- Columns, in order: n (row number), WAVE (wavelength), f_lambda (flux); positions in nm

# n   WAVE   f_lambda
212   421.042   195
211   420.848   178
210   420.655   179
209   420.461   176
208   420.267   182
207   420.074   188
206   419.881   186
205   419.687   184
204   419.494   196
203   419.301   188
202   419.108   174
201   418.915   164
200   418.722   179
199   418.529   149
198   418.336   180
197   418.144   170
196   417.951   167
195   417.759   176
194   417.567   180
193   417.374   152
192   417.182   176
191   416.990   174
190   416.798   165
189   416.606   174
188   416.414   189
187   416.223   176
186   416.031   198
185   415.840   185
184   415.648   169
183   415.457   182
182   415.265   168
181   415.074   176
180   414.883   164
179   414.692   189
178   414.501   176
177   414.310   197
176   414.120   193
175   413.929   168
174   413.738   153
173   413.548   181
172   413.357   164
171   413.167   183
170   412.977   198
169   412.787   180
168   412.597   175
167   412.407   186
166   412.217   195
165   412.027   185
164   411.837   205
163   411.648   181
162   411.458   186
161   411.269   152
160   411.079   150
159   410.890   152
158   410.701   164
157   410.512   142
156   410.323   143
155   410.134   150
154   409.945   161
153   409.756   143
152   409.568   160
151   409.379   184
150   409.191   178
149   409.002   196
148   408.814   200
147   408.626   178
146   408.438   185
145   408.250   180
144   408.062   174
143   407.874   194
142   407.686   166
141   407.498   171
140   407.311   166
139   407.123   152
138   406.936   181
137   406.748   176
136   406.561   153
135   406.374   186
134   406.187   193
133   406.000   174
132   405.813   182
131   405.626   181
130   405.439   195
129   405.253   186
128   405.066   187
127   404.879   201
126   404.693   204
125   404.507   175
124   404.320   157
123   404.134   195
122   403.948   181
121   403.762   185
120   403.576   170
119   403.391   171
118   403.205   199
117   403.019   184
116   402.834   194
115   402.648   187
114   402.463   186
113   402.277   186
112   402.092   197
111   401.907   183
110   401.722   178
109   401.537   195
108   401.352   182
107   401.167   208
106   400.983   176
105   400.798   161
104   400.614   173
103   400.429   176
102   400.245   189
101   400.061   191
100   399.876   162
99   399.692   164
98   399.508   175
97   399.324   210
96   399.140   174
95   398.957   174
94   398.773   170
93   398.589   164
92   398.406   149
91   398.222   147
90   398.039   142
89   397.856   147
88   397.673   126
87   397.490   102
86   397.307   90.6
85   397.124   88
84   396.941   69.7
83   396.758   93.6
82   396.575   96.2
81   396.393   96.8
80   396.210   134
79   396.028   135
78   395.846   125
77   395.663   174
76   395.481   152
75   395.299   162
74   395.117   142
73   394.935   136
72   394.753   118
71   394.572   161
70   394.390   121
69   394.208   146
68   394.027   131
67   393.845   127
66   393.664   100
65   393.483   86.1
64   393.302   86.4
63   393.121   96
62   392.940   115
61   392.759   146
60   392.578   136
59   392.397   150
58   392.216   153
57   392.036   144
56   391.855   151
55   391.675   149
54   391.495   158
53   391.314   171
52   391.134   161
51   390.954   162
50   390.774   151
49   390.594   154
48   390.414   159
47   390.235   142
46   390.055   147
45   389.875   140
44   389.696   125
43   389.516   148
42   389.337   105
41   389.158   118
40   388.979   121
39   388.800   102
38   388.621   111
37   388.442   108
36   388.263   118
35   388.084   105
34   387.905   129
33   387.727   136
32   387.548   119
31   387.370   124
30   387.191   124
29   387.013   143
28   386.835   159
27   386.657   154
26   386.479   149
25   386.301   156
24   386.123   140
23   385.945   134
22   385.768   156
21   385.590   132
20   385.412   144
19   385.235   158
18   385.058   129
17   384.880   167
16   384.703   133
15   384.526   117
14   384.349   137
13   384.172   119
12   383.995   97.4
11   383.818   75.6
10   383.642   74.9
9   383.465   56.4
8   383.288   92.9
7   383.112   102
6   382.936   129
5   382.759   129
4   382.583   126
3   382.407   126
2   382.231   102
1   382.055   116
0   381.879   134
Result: 5.29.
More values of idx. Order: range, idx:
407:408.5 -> 5.27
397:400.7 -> 5.35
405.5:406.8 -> 5.26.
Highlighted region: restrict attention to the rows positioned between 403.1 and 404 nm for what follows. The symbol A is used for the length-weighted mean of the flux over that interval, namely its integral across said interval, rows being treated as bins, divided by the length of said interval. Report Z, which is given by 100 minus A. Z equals -81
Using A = 181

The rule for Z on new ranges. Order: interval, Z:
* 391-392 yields -57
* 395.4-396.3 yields -44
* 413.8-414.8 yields -83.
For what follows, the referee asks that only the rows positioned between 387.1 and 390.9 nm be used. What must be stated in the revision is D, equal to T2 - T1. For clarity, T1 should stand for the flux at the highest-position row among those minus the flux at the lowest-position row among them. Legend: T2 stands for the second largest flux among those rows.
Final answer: 127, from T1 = 27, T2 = 154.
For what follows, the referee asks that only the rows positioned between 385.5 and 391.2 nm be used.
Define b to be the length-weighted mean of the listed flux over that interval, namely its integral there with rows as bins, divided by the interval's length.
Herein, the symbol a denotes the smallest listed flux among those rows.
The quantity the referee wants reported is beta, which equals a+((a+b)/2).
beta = 221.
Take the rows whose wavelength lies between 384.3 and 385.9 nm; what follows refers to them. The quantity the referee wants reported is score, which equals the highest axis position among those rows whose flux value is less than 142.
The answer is 385.590 nm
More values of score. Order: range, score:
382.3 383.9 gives 383.818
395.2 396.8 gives 396.758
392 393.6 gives 393.483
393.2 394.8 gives 394.753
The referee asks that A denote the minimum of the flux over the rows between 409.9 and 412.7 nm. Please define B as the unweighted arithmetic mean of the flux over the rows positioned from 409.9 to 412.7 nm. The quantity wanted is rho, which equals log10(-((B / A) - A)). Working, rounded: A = 142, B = 168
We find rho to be 2.15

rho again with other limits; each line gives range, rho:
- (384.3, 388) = 2.06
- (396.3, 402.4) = 1.83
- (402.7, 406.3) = 2.19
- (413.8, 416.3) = 2.21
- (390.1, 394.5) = 1.93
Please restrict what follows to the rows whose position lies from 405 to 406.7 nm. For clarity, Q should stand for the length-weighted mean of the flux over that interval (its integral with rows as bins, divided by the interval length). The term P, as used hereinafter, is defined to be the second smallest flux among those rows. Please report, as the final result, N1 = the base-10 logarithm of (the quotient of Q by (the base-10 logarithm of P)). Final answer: 1.91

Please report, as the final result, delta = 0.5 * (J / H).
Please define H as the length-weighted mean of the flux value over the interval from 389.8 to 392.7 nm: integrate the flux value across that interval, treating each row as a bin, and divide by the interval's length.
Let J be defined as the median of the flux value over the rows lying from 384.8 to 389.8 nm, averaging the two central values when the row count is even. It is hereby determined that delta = 0.43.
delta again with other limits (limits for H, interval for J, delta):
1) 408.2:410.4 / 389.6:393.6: 0.43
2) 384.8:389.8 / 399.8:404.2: 0.70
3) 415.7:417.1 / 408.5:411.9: 0.45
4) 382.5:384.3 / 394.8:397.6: 0.62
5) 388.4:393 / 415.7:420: 0.63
